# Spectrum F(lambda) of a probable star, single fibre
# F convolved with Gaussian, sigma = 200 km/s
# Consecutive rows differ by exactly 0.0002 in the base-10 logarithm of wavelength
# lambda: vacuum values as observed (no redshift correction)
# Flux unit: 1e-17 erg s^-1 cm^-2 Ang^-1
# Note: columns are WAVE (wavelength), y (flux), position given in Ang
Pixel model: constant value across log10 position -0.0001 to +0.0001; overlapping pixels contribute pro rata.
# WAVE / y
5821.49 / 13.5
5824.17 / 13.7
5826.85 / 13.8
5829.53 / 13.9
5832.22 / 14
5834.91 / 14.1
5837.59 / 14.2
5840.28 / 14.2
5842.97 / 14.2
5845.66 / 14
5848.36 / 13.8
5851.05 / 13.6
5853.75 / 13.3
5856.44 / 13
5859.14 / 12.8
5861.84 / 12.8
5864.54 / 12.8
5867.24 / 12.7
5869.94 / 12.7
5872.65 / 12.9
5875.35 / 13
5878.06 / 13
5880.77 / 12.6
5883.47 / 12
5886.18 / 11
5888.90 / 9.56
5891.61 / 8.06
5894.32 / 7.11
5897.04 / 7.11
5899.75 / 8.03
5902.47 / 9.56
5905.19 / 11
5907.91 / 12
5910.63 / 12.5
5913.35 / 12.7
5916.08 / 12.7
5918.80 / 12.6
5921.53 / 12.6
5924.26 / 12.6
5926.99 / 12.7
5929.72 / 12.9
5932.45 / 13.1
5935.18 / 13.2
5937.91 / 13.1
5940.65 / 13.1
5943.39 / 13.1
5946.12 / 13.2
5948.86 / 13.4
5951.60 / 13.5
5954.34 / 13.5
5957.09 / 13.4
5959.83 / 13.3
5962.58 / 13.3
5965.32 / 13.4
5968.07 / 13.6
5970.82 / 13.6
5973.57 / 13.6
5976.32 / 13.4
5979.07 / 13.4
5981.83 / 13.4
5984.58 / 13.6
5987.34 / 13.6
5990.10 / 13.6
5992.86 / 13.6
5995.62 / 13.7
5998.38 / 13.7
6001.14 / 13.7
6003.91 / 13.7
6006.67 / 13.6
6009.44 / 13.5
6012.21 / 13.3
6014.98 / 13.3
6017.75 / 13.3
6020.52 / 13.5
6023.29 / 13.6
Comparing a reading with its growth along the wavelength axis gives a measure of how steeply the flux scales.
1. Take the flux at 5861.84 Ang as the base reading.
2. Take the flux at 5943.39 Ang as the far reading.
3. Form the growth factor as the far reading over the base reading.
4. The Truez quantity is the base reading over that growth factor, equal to 12.5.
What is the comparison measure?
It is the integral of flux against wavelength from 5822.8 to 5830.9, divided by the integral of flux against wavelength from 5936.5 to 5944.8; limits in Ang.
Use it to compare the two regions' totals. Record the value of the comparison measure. 1.03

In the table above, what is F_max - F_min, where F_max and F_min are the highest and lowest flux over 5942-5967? 0.40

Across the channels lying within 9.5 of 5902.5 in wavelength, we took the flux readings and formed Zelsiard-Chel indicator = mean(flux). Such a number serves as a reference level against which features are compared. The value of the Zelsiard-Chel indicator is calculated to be 9.6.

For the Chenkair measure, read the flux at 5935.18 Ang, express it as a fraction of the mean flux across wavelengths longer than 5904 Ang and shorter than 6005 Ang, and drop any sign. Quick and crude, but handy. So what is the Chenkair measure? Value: 1.00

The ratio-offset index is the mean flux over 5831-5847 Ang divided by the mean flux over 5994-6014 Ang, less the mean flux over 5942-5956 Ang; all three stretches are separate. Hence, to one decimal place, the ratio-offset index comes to -12.3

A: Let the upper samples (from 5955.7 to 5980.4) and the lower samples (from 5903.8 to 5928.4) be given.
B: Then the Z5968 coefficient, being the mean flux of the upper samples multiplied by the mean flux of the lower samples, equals 166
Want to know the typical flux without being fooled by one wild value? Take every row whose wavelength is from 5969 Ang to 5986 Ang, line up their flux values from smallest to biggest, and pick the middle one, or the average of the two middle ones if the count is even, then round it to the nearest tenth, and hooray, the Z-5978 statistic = 13.5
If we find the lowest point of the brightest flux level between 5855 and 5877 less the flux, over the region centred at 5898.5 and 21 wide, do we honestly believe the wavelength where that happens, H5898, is 5907.91 Ang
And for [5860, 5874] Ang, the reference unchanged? 5872.65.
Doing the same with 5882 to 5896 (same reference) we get 5883.47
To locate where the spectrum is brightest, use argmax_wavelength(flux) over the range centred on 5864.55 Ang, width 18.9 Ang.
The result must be 5856.44 Ang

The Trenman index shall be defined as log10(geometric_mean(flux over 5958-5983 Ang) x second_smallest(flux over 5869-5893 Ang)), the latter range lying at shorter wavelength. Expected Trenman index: 2.11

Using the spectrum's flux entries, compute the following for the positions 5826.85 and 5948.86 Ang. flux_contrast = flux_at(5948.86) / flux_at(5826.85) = 0.97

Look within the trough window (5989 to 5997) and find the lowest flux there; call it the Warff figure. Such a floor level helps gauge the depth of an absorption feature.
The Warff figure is 13.6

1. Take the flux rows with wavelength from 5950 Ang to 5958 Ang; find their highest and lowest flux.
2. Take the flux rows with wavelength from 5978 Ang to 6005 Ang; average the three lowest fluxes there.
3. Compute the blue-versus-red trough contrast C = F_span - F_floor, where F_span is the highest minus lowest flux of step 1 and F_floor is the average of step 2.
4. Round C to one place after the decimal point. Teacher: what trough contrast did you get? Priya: -13.4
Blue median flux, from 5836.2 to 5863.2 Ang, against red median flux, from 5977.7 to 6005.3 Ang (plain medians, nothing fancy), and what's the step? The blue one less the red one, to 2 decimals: 0.10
